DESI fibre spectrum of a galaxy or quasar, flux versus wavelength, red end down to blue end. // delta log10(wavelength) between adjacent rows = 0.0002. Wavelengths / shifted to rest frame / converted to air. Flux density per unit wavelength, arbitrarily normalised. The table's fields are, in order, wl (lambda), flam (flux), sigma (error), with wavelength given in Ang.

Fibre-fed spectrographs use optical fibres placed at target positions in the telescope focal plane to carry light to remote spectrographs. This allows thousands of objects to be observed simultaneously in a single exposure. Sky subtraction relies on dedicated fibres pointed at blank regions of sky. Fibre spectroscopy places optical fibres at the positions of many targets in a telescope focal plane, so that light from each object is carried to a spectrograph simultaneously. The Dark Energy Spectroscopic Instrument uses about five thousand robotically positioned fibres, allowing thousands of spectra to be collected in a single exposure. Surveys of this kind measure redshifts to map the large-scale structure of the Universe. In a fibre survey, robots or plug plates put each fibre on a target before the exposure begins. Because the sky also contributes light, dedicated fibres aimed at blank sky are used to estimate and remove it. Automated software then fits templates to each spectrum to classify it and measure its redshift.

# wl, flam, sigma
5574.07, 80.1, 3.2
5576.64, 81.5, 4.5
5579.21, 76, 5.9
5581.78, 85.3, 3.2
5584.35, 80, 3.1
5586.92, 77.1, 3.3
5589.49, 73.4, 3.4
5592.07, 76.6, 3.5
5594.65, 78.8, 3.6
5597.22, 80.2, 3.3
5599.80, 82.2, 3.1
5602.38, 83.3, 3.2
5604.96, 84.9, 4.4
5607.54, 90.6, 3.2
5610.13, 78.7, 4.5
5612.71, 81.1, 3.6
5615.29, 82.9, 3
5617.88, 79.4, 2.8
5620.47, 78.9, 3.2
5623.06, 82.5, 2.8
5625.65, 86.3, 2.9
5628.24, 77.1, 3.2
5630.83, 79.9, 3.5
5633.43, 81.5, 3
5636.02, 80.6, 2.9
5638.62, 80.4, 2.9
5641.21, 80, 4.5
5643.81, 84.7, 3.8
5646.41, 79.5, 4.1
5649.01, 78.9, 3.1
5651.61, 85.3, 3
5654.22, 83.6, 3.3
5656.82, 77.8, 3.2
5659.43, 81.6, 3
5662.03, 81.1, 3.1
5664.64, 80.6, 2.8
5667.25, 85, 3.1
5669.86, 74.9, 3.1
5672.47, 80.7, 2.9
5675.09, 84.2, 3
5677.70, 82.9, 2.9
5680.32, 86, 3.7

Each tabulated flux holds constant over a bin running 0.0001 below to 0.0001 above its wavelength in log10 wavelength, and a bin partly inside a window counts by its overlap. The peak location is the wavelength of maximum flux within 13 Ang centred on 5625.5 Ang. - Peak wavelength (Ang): 5625.65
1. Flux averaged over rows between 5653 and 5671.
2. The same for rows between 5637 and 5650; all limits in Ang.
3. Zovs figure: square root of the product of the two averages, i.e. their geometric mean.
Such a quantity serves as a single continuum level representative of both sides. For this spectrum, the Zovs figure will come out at 80.7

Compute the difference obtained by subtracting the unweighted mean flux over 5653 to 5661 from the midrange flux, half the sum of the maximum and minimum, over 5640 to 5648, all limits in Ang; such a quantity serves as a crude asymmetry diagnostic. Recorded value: 1.1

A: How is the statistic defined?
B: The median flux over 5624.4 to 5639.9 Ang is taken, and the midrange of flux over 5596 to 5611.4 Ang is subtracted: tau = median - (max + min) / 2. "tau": -4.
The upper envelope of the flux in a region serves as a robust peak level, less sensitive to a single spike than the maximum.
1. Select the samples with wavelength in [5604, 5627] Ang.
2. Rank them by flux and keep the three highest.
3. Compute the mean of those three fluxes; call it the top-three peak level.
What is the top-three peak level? 87.3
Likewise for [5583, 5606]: 83.5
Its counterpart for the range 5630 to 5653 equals 83.8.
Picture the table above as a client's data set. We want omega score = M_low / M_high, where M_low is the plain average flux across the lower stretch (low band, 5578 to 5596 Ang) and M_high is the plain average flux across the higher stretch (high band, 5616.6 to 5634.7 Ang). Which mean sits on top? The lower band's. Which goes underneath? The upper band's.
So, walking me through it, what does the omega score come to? 0.97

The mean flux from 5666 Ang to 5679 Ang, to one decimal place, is 81.5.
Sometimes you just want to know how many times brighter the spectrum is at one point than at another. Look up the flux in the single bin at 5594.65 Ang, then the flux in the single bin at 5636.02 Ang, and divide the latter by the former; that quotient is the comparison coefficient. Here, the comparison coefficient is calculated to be 1.02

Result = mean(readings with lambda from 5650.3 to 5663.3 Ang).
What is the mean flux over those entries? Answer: 81.9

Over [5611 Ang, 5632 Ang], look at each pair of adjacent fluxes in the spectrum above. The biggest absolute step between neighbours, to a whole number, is 9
